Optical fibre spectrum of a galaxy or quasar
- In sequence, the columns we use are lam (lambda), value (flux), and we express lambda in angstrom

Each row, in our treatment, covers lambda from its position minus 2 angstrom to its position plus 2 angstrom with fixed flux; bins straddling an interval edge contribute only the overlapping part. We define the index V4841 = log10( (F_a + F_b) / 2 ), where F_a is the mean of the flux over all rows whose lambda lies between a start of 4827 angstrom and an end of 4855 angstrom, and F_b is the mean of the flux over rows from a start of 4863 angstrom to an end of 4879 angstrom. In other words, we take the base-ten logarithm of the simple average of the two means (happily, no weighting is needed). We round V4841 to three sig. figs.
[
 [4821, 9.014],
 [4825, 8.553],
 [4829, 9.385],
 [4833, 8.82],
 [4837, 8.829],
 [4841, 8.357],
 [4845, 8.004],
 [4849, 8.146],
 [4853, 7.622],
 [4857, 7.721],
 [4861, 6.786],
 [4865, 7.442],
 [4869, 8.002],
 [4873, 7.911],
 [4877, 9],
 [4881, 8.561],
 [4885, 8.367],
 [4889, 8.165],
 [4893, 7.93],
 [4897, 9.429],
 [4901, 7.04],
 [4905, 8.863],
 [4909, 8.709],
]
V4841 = 0.918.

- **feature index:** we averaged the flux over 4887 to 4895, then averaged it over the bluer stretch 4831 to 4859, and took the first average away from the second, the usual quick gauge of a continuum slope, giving 0.2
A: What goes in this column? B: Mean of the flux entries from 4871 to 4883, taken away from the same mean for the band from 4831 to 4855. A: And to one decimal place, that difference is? -0.2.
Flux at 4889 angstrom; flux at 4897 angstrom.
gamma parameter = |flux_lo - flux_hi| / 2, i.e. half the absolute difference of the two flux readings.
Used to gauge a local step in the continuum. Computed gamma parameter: 0.6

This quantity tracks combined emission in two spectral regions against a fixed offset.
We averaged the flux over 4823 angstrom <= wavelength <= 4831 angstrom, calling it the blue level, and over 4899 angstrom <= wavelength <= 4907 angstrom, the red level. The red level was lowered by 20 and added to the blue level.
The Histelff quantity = -3.08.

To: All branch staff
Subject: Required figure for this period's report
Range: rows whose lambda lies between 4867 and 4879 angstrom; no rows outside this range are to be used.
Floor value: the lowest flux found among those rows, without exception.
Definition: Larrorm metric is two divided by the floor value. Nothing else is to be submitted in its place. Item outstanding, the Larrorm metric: 0.25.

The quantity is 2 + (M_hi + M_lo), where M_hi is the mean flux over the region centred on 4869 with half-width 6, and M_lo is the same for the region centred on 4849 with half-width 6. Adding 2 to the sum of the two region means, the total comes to 17.7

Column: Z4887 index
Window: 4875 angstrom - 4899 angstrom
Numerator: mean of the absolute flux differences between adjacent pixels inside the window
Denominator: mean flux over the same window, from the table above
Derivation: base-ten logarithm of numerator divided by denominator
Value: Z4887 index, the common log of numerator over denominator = -1.22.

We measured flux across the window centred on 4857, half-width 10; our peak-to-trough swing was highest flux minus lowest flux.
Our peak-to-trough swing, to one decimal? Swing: 1.4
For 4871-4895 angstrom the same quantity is 1.1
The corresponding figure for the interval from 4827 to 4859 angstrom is 1.8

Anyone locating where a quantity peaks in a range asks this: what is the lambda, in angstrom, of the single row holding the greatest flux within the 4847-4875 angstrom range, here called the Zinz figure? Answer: 4849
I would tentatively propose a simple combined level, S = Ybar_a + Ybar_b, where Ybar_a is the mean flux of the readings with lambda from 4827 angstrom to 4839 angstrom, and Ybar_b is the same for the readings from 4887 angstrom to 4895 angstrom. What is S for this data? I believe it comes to 17.1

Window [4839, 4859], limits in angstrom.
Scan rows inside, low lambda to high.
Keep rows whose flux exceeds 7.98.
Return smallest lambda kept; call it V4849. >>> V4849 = 4841 angstrom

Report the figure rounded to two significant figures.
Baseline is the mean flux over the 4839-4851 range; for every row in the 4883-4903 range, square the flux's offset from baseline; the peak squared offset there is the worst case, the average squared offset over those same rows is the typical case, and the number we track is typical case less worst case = -1.0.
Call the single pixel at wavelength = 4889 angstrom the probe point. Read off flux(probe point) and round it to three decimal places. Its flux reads 8.165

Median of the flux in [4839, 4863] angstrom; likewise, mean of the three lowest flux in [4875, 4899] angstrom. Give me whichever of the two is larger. 8.15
